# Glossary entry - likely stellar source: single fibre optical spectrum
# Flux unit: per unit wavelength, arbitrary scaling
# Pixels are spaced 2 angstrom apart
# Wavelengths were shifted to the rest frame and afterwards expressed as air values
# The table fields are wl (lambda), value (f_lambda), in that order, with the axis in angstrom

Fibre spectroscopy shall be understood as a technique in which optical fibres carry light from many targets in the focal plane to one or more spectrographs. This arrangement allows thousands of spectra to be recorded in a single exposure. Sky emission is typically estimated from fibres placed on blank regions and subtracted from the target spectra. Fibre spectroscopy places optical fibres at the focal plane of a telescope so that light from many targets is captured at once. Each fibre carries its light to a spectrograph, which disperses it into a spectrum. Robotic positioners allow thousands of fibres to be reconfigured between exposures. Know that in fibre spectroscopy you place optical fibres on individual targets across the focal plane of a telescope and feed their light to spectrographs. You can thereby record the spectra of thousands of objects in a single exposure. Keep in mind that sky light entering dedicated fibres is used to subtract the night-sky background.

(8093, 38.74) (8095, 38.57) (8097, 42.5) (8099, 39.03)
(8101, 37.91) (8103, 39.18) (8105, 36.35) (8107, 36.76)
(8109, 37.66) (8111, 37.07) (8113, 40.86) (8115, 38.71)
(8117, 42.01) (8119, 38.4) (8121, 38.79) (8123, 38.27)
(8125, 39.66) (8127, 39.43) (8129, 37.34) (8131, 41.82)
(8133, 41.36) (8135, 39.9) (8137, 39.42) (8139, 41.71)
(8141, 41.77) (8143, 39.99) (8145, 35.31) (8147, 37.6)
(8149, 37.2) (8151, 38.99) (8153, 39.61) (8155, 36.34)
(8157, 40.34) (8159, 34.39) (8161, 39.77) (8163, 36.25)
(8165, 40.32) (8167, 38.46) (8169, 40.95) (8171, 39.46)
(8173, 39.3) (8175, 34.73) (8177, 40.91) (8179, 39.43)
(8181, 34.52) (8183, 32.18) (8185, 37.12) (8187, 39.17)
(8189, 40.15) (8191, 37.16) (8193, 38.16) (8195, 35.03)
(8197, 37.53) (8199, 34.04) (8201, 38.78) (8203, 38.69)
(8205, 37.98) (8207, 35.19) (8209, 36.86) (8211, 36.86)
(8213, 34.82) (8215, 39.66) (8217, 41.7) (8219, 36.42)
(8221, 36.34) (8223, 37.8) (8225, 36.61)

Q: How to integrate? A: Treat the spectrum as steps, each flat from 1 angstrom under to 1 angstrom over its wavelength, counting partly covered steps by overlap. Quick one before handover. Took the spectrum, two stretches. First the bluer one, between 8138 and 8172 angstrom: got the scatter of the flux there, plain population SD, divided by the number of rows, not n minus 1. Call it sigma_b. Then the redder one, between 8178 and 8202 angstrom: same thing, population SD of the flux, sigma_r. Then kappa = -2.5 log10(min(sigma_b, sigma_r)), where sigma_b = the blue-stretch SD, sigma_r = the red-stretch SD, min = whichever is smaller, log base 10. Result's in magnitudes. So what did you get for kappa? -0.83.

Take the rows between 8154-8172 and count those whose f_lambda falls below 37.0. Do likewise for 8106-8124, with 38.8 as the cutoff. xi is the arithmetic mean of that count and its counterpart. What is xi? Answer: 5.0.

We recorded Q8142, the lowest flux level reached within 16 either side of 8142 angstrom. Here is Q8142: 35.31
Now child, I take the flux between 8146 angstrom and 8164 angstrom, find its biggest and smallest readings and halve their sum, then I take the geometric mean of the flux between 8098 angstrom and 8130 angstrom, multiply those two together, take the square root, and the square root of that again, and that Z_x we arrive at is 6.16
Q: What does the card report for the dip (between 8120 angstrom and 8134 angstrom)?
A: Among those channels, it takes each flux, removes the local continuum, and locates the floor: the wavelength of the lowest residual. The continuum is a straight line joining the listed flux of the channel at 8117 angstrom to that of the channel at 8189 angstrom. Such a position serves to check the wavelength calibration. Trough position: 8129 angstrom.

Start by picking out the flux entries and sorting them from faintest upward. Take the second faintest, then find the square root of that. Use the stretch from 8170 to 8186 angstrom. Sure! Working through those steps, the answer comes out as 5.88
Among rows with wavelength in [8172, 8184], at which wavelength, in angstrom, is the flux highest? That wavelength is 8177 angstrom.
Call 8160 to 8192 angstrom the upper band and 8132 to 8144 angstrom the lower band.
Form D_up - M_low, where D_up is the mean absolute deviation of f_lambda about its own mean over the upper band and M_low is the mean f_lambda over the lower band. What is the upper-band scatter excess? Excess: -38.6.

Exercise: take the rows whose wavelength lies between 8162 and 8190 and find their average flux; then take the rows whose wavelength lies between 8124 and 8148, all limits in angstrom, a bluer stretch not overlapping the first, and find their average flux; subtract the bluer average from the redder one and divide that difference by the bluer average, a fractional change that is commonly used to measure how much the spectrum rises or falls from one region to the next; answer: -0.04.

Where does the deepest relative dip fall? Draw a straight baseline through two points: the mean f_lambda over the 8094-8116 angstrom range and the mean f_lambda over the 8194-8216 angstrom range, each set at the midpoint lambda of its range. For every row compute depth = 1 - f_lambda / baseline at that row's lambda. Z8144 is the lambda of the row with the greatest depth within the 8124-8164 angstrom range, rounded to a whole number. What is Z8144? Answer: 8159 angstrom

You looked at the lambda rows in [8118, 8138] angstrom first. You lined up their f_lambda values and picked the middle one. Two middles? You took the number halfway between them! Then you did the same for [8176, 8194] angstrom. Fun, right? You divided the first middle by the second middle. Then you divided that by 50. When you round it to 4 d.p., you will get 0.0207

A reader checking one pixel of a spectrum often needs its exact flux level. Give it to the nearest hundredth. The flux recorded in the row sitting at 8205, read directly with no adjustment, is 37.98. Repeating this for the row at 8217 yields 41.70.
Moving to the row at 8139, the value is 41.71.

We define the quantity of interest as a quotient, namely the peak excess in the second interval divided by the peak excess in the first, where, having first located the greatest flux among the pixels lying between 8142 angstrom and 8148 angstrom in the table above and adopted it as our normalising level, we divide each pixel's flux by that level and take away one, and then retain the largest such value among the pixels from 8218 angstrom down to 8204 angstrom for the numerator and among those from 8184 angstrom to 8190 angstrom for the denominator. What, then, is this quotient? 10.7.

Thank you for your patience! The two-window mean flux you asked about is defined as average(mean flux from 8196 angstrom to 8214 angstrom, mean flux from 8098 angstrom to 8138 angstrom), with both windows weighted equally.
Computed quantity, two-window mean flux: 37.9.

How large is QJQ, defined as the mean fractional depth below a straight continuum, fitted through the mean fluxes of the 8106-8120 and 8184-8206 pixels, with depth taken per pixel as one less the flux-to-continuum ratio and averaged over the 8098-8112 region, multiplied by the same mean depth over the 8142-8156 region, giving 0.0003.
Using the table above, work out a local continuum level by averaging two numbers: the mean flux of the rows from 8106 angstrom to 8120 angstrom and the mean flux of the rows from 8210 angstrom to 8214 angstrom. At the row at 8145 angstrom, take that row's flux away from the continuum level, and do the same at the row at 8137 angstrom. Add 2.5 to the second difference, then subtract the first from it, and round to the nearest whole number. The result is -2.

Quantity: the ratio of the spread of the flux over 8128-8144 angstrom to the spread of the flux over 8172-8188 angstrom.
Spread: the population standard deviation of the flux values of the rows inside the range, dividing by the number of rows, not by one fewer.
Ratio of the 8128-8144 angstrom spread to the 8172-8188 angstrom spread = 0.5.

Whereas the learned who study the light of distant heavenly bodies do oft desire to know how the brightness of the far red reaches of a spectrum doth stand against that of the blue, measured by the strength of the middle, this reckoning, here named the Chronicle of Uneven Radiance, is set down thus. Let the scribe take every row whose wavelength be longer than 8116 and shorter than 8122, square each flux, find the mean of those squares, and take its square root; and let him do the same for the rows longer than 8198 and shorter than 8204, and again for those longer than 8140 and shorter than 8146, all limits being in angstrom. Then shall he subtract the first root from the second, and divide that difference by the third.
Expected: -0.06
